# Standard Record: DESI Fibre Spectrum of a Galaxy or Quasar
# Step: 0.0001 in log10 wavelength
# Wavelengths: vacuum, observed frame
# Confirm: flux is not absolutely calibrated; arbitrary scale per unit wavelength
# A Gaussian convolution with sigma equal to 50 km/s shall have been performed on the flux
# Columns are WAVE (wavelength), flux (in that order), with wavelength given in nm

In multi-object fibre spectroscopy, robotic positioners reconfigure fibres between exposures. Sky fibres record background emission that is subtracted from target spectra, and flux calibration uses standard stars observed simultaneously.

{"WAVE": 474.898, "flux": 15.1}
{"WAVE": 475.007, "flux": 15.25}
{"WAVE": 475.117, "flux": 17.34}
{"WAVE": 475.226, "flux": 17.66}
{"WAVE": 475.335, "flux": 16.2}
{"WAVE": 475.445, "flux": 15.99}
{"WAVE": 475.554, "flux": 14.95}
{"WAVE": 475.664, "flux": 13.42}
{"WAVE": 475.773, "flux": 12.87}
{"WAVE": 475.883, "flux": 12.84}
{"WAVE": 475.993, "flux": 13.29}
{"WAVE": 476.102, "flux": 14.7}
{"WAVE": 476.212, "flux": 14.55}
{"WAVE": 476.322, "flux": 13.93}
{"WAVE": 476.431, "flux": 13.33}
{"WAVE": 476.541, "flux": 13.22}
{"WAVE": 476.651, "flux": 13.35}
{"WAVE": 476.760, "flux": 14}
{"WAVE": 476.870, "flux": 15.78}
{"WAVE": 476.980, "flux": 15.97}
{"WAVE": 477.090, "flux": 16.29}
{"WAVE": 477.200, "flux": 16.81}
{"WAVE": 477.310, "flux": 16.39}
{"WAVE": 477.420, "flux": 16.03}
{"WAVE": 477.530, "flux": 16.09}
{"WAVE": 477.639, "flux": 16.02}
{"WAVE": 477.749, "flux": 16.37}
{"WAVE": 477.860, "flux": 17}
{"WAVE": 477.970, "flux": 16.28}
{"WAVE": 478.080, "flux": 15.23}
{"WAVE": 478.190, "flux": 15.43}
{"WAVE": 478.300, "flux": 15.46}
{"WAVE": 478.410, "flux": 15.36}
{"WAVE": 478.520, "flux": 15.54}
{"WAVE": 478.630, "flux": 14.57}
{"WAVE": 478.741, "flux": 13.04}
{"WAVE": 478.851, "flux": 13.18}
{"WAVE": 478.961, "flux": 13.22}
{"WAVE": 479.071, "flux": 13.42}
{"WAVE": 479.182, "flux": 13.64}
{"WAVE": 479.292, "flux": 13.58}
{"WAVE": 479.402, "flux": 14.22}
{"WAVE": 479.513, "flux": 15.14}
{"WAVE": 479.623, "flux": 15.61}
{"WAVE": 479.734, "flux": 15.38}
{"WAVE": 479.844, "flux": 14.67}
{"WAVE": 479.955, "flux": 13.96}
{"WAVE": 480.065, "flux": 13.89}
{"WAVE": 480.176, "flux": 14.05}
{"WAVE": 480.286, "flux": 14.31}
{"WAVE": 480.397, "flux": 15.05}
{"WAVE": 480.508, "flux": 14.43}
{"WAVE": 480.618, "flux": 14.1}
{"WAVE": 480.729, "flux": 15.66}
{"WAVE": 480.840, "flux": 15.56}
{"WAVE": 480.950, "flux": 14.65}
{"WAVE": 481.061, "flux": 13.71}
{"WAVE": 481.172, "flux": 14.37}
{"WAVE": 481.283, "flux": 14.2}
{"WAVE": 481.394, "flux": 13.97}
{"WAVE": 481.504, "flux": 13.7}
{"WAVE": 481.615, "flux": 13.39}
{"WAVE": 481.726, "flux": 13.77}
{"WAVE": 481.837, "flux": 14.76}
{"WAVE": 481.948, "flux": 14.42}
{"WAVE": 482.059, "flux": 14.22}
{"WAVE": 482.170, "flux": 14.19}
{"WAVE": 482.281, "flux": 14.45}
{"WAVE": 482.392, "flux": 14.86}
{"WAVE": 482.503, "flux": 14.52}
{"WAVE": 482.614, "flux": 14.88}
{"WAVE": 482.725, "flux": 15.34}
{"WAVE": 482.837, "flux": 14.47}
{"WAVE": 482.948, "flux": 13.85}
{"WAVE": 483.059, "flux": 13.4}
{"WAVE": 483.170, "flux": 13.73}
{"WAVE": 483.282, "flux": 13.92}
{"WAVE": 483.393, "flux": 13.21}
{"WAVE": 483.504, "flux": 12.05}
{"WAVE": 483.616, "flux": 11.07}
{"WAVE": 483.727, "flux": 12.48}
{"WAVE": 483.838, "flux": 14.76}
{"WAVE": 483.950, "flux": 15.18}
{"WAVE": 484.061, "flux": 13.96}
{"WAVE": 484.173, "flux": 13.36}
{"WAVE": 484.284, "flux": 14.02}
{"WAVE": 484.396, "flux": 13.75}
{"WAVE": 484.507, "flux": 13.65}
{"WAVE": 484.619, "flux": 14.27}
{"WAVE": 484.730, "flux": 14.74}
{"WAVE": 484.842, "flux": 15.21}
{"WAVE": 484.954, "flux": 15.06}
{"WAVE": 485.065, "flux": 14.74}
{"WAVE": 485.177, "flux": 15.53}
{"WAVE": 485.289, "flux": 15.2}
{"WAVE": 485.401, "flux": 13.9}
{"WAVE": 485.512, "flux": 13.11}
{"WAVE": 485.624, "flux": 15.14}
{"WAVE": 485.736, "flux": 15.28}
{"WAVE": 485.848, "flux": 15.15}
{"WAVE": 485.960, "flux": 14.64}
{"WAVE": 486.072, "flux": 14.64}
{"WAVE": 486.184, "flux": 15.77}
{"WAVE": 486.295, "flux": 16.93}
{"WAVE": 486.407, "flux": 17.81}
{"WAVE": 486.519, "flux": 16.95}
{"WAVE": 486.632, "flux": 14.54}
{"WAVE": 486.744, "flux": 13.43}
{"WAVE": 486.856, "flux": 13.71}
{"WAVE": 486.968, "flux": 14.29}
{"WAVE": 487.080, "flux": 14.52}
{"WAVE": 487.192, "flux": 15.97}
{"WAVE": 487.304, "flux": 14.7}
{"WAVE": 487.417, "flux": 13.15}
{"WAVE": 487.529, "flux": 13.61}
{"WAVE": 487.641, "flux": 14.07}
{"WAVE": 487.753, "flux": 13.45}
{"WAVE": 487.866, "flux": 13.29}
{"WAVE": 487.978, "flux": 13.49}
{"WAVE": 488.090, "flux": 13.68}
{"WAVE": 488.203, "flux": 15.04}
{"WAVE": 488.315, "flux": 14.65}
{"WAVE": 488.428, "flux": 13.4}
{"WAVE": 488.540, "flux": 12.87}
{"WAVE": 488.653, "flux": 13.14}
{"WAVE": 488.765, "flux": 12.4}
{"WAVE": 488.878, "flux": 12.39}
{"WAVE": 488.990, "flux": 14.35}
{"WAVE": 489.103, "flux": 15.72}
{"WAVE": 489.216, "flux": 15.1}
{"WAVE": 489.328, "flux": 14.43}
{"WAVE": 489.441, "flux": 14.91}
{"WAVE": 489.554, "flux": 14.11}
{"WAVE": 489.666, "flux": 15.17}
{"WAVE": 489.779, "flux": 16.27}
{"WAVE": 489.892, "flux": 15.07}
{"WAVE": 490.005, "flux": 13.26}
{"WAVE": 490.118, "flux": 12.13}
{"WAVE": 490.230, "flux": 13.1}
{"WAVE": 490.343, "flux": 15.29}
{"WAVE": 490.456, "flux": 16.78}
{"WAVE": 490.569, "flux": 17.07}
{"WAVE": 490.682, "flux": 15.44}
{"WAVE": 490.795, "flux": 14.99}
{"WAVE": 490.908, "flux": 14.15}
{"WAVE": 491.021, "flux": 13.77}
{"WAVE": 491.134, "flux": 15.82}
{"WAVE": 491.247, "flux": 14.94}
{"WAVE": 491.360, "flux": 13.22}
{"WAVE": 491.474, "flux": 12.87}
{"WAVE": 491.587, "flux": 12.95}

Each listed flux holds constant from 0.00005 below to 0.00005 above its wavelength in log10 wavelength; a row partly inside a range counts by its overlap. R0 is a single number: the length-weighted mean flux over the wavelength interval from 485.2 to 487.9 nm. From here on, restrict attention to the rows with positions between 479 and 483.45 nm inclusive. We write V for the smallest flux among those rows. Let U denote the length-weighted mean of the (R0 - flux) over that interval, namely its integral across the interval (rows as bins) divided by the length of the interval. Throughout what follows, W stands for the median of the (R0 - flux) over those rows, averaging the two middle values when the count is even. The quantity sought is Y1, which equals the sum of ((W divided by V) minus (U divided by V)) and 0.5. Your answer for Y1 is 0.507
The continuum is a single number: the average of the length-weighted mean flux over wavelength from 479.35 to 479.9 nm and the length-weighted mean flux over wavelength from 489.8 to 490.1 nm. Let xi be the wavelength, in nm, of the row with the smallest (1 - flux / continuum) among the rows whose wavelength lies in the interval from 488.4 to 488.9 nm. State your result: 488.428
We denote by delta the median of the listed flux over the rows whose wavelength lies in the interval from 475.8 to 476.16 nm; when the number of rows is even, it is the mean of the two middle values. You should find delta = 13.3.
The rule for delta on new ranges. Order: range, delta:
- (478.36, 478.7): 15.4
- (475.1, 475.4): 17.3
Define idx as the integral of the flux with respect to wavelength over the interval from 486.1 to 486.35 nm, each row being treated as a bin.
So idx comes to 4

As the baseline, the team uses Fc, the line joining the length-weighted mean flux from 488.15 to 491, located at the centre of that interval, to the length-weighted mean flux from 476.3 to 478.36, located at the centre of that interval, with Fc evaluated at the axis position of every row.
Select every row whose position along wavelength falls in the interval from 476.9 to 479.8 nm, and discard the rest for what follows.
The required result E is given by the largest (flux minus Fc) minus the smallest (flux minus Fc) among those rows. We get 3.9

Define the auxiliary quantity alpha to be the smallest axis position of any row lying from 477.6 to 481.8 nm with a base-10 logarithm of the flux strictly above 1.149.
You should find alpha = 477.639 nm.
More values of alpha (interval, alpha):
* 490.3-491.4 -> 490.343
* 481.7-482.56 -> 481.837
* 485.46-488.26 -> 485.624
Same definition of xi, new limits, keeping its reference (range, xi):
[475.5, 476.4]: 475.554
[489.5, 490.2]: 489.779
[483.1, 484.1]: 483.950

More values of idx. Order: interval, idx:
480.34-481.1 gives 11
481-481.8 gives 11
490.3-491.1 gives 12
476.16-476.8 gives 9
